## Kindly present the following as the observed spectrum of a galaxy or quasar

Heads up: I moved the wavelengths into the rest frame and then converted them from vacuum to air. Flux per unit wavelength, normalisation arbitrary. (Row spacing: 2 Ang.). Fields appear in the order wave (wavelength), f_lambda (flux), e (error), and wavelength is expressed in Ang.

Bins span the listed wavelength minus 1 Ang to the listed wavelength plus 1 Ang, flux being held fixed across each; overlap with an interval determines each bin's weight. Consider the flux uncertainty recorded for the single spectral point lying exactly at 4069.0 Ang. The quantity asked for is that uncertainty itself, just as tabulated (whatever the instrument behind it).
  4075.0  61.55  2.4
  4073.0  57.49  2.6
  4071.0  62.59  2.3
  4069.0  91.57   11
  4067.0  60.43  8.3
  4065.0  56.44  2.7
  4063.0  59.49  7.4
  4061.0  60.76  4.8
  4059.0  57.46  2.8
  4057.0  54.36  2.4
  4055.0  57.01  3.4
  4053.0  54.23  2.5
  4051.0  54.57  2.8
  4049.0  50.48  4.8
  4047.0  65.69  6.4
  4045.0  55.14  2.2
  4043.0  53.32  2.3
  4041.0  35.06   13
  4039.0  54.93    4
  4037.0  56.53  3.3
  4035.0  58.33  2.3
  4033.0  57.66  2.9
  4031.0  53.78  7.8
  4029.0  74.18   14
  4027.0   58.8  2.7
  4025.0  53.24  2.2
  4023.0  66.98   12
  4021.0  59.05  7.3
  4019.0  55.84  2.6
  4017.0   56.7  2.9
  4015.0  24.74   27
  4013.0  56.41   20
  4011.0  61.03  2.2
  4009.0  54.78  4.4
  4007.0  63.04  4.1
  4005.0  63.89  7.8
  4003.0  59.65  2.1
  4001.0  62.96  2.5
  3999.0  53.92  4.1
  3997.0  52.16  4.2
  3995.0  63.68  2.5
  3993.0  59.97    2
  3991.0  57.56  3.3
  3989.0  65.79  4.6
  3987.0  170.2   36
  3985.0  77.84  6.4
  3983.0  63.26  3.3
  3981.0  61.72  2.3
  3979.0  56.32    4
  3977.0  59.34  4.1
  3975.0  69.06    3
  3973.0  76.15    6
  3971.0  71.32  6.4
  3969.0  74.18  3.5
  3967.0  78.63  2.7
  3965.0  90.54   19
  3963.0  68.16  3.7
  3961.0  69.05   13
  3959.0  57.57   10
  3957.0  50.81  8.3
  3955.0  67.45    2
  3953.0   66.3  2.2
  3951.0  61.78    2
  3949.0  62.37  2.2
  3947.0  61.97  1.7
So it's 11.0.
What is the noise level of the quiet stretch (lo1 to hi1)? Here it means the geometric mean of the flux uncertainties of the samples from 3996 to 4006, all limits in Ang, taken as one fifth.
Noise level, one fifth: 0.74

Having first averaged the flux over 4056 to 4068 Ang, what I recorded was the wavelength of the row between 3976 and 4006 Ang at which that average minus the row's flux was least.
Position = 3987.0 Ang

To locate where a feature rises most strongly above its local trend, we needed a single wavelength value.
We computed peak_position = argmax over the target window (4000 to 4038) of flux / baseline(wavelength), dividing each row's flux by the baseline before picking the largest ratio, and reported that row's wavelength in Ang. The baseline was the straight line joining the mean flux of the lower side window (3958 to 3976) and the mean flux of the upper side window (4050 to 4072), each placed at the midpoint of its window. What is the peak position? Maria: 4029.0 Ang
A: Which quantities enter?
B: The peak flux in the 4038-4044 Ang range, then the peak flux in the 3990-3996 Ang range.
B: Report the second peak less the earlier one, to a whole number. 9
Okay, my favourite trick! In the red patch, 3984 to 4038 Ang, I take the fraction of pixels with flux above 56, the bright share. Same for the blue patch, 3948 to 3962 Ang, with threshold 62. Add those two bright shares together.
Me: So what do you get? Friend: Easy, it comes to 1.31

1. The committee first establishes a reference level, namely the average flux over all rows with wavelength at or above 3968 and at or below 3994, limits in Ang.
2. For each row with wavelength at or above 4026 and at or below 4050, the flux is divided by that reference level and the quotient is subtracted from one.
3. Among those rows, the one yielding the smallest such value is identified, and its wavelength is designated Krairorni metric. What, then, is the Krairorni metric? 4029.0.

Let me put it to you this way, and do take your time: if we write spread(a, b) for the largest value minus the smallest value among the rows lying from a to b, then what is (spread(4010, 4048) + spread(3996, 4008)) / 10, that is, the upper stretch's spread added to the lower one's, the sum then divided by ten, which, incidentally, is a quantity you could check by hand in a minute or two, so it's 6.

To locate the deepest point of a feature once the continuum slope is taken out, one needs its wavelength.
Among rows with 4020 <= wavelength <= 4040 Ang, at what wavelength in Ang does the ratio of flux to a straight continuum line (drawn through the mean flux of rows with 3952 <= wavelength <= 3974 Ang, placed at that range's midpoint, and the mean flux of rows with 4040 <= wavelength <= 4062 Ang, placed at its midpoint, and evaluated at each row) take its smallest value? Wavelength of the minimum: 4025.0 Ang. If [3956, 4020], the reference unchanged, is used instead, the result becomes 4015.0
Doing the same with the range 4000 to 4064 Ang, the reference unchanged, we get 4015.0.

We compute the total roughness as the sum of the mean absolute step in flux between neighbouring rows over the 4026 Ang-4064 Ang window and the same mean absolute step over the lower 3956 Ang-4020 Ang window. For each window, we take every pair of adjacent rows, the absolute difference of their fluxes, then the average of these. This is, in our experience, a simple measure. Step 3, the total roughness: 21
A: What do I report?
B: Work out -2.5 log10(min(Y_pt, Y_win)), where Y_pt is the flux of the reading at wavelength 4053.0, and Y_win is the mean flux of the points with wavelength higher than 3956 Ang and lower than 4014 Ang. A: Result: -4.34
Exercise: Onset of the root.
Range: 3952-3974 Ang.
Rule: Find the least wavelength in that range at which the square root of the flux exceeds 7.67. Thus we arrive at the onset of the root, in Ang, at 3953.0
